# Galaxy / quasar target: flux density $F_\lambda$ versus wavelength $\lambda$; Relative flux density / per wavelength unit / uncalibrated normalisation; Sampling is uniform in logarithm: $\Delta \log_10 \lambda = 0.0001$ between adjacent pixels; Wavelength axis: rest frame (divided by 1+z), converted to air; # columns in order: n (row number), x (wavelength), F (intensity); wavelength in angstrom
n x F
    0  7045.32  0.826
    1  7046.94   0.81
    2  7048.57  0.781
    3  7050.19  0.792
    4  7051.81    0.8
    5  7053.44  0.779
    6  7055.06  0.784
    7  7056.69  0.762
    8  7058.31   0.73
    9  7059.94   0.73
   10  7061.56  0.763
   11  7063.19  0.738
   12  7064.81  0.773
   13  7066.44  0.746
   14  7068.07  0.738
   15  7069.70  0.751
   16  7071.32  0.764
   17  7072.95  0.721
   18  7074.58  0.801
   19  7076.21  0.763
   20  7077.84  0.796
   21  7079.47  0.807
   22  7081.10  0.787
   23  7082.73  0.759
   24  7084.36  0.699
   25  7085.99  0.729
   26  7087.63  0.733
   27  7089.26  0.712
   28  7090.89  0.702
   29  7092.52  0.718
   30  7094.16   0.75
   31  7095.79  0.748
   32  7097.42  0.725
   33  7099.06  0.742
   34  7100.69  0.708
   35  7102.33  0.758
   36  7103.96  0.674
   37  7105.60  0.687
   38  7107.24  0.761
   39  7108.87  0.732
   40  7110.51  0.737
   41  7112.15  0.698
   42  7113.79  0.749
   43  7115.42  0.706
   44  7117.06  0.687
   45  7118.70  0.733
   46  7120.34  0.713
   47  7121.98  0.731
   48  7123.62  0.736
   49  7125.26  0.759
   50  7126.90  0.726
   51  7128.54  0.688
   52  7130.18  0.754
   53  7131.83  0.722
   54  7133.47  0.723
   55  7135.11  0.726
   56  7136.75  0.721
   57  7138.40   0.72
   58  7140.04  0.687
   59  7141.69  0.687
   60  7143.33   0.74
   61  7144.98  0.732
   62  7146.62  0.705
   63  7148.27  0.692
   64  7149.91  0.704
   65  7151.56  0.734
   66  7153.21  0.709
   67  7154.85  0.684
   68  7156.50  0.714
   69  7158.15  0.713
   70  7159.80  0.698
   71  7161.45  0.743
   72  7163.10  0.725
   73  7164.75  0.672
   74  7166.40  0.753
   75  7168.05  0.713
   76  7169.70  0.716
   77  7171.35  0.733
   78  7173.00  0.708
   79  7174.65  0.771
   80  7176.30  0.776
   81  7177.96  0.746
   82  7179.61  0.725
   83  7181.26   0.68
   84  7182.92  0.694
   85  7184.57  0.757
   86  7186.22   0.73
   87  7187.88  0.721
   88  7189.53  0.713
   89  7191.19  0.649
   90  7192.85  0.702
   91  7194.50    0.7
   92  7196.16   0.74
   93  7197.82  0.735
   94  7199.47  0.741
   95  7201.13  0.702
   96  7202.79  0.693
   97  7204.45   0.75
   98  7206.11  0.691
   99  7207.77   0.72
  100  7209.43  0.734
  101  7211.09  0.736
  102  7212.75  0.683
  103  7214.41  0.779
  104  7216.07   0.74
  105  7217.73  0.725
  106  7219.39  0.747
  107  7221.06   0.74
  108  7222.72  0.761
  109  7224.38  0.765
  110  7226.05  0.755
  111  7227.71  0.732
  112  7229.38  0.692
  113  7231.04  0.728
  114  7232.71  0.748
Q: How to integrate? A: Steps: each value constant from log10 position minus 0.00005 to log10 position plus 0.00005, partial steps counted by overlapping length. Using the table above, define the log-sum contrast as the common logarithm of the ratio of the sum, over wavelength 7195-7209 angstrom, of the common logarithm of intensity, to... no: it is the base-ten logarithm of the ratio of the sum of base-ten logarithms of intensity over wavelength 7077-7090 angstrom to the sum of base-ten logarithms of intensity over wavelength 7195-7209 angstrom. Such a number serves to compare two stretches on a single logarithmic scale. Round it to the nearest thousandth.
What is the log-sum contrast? -0.059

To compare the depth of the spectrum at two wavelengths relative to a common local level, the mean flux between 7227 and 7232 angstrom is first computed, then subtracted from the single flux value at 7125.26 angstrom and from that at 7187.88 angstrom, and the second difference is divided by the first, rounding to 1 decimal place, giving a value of 0.1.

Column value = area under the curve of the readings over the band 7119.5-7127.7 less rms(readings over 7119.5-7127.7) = 5.28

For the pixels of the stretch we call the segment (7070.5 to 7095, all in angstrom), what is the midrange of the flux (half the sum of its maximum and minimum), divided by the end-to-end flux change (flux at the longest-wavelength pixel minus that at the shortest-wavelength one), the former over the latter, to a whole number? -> -54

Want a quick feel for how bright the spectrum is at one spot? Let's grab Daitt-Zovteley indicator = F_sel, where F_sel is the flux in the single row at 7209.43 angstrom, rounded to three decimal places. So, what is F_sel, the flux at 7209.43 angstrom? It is 0.734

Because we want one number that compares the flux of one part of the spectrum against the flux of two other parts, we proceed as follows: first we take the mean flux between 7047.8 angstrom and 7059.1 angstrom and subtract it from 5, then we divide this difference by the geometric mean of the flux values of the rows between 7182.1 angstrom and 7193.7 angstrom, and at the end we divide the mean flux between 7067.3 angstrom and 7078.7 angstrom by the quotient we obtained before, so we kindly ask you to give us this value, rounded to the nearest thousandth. 0.128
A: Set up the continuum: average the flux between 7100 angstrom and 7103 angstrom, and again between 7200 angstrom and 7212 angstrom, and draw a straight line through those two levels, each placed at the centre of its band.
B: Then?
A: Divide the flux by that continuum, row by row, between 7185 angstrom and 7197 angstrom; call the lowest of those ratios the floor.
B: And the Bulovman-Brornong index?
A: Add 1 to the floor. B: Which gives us 1.90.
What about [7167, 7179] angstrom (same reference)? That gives 1.98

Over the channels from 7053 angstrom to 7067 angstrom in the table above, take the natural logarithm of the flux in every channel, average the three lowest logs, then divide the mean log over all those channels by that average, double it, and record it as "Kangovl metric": 1.80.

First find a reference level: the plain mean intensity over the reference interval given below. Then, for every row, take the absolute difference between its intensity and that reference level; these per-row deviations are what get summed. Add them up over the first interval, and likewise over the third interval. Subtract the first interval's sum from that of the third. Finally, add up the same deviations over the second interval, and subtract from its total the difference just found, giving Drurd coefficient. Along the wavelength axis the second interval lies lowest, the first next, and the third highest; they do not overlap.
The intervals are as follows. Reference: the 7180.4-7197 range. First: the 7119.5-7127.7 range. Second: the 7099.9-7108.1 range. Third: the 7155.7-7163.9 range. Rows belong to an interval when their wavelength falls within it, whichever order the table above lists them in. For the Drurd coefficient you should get 0.21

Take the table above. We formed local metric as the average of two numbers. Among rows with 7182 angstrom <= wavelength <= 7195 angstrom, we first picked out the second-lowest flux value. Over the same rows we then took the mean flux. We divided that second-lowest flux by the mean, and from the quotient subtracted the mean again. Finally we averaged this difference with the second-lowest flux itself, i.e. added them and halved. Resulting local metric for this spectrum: 0.483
